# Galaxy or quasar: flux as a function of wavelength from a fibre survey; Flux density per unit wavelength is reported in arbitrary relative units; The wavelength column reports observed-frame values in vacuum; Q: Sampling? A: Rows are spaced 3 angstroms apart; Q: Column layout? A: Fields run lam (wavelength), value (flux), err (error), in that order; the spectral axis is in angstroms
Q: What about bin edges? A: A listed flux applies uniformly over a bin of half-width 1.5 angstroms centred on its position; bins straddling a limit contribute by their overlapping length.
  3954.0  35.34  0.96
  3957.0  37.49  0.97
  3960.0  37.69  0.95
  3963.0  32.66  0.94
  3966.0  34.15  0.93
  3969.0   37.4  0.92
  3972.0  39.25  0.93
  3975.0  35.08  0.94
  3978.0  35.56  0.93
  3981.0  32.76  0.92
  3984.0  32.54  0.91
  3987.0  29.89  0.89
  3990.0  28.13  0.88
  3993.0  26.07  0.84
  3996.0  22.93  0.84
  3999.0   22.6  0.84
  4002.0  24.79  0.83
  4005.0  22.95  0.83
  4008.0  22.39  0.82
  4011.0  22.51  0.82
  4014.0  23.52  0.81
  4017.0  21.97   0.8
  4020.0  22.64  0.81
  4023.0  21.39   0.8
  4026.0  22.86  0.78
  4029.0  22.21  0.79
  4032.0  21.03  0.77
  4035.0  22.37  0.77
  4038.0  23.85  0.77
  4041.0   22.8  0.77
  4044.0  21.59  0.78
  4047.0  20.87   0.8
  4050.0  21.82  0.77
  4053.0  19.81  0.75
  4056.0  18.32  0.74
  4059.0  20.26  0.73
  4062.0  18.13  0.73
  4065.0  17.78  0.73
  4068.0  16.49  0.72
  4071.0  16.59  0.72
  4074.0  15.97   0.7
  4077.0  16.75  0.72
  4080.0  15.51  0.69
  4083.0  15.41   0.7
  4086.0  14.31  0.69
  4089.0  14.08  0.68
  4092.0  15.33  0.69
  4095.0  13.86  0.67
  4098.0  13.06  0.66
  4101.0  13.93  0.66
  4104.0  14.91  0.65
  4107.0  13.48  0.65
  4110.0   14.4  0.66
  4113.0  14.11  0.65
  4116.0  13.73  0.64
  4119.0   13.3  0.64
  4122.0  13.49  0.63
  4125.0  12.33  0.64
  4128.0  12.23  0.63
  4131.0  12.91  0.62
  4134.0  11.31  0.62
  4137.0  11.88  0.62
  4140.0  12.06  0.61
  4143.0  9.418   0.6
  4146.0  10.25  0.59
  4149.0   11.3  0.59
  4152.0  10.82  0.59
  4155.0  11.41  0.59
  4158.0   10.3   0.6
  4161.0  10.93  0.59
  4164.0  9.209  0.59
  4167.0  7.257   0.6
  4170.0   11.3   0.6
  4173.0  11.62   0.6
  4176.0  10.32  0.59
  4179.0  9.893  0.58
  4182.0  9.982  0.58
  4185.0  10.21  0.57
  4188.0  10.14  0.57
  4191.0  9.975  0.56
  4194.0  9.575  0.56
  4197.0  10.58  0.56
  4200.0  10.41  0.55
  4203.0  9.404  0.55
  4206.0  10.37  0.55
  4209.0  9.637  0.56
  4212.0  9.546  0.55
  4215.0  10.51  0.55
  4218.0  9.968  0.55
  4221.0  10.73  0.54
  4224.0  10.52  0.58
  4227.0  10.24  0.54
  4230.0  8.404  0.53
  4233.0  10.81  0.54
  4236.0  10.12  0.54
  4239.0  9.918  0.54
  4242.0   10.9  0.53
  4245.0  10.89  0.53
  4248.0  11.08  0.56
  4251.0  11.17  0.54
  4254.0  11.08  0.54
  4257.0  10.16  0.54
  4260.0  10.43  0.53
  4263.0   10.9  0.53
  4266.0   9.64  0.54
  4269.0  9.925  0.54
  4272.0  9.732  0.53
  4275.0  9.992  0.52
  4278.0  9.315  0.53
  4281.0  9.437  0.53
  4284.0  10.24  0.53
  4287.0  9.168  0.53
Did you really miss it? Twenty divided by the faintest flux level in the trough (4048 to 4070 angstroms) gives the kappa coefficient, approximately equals 1.2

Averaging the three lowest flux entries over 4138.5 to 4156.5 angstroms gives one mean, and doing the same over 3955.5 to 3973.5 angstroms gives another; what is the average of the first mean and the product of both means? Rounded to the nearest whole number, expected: 182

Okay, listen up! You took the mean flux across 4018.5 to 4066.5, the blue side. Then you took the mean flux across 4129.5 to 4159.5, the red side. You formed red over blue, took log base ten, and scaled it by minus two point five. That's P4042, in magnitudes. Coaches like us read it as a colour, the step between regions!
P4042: 0.7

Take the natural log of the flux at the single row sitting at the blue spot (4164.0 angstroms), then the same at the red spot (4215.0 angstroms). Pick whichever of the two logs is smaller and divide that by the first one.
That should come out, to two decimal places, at 1.00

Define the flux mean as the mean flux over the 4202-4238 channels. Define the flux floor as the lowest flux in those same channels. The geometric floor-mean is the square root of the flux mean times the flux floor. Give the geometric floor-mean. 9.2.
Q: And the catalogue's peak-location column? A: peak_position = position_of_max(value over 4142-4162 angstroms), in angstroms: 4155.0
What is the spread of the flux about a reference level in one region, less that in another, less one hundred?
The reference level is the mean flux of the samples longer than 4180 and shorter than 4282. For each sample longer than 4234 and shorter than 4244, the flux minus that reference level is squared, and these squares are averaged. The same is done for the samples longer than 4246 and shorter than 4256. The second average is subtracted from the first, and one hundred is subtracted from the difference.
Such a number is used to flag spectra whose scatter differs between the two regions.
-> -101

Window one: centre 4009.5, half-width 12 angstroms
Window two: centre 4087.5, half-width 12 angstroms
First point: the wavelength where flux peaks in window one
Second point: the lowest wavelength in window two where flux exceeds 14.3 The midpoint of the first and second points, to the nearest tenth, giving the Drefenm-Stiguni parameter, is 4039.5 angstroms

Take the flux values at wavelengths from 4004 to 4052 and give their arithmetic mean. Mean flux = 22.3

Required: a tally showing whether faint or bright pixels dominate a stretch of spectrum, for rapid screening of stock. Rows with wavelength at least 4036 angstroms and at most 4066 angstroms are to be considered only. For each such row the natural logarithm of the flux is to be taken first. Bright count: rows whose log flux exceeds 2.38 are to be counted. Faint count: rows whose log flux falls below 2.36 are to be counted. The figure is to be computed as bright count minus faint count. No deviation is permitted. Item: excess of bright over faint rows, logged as 10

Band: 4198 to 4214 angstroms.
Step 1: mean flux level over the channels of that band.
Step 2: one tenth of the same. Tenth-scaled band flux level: 1.0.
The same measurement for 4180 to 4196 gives 1.0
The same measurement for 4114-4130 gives 1.3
